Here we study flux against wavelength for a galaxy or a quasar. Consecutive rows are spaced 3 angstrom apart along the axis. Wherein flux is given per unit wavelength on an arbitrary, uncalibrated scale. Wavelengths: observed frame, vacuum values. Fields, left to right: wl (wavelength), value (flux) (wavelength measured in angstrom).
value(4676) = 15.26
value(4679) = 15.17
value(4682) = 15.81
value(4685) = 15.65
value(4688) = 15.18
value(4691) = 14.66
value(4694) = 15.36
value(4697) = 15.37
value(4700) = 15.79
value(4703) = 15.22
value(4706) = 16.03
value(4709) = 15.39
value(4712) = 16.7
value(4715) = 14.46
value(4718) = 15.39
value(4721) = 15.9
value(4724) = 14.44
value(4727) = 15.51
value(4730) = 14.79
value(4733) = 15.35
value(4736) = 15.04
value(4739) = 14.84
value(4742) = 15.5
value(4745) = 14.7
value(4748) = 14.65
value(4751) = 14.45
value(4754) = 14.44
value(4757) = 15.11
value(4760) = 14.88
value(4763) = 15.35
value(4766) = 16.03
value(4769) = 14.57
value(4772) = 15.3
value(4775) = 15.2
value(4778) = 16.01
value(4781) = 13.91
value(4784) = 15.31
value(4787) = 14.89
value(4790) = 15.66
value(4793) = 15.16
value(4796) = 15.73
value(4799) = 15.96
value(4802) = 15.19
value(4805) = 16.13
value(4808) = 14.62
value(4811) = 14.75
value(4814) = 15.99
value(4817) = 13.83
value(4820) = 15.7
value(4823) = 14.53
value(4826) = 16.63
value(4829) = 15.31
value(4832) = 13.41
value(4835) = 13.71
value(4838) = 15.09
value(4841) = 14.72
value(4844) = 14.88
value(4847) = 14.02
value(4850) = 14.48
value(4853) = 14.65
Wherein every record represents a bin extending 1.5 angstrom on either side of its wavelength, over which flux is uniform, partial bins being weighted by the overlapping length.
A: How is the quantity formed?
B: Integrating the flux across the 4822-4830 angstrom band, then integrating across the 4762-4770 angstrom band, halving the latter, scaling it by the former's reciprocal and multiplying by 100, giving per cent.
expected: 49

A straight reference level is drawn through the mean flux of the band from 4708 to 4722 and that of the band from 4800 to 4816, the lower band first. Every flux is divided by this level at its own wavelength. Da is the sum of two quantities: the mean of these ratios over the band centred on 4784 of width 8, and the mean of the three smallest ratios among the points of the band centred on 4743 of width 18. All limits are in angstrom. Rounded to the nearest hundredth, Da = 1.90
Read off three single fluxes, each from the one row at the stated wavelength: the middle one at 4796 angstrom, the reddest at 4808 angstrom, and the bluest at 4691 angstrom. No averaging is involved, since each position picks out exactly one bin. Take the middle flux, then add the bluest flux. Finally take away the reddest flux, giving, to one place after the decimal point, 15.8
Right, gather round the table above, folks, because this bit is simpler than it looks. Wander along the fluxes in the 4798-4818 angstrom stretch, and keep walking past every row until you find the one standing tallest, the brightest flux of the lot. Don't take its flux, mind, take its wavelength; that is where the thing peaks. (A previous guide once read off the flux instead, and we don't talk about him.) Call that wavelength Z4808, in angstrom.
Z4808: 4805 angstrom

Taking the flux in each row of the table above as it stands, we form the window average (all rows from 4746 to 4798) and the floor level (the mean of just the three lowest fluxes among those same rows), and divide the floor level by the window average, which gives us 0.945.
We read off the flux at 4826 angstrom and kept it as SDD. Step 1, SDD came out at 16.63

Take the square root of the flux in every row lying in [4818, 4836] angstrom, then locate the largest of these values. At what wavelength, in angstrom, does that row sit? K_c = 4826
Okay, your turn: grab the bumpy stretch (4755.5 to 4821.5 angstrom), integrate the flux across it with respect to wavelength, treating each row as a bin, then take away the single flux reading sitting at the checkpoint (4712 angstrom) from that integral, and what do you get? 989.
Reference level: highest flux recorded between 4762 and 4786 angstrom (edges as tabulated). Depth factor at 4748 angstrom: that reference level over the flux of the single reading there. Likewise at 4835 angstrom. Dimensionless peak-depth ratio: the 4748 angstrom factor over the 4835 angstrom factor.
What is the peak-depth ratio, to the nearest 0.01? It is 0.94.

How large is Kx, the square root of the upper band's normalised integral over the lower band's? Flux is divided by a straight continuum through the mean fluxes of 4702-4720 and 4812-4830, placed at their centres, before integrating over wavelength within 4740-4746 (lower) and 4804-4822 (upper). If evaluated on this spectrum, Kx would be 1.74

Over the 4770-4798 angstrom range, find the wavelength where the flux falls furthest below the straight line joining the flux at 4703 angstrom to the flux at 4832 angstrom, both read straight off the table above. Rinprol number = 4781 angstrom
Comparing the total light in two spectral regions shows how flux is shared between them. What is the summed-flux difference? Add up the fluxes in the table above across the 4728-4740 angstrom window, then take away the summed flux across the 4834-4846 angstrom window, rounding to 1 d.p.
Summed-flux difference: 1.6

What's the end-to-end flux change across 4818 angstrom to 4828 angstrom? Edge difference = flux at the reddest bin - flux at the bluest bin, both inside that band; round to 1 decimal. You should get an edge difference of 0.9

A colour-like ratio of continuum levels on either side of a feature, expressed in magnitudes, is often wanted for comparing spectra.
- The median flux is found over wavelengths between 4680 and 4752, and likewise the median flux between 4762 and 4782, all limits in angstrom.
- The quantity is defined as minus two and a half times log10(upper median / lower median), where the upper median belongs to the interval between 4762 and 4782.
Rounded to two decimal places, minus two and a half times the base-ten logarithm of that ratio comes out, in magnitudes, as 0.00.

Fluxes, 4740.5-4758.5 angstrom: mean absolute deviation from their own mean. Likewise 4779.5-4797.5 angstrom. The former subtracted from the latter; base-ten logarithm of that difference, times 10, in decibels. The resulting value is -8.5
